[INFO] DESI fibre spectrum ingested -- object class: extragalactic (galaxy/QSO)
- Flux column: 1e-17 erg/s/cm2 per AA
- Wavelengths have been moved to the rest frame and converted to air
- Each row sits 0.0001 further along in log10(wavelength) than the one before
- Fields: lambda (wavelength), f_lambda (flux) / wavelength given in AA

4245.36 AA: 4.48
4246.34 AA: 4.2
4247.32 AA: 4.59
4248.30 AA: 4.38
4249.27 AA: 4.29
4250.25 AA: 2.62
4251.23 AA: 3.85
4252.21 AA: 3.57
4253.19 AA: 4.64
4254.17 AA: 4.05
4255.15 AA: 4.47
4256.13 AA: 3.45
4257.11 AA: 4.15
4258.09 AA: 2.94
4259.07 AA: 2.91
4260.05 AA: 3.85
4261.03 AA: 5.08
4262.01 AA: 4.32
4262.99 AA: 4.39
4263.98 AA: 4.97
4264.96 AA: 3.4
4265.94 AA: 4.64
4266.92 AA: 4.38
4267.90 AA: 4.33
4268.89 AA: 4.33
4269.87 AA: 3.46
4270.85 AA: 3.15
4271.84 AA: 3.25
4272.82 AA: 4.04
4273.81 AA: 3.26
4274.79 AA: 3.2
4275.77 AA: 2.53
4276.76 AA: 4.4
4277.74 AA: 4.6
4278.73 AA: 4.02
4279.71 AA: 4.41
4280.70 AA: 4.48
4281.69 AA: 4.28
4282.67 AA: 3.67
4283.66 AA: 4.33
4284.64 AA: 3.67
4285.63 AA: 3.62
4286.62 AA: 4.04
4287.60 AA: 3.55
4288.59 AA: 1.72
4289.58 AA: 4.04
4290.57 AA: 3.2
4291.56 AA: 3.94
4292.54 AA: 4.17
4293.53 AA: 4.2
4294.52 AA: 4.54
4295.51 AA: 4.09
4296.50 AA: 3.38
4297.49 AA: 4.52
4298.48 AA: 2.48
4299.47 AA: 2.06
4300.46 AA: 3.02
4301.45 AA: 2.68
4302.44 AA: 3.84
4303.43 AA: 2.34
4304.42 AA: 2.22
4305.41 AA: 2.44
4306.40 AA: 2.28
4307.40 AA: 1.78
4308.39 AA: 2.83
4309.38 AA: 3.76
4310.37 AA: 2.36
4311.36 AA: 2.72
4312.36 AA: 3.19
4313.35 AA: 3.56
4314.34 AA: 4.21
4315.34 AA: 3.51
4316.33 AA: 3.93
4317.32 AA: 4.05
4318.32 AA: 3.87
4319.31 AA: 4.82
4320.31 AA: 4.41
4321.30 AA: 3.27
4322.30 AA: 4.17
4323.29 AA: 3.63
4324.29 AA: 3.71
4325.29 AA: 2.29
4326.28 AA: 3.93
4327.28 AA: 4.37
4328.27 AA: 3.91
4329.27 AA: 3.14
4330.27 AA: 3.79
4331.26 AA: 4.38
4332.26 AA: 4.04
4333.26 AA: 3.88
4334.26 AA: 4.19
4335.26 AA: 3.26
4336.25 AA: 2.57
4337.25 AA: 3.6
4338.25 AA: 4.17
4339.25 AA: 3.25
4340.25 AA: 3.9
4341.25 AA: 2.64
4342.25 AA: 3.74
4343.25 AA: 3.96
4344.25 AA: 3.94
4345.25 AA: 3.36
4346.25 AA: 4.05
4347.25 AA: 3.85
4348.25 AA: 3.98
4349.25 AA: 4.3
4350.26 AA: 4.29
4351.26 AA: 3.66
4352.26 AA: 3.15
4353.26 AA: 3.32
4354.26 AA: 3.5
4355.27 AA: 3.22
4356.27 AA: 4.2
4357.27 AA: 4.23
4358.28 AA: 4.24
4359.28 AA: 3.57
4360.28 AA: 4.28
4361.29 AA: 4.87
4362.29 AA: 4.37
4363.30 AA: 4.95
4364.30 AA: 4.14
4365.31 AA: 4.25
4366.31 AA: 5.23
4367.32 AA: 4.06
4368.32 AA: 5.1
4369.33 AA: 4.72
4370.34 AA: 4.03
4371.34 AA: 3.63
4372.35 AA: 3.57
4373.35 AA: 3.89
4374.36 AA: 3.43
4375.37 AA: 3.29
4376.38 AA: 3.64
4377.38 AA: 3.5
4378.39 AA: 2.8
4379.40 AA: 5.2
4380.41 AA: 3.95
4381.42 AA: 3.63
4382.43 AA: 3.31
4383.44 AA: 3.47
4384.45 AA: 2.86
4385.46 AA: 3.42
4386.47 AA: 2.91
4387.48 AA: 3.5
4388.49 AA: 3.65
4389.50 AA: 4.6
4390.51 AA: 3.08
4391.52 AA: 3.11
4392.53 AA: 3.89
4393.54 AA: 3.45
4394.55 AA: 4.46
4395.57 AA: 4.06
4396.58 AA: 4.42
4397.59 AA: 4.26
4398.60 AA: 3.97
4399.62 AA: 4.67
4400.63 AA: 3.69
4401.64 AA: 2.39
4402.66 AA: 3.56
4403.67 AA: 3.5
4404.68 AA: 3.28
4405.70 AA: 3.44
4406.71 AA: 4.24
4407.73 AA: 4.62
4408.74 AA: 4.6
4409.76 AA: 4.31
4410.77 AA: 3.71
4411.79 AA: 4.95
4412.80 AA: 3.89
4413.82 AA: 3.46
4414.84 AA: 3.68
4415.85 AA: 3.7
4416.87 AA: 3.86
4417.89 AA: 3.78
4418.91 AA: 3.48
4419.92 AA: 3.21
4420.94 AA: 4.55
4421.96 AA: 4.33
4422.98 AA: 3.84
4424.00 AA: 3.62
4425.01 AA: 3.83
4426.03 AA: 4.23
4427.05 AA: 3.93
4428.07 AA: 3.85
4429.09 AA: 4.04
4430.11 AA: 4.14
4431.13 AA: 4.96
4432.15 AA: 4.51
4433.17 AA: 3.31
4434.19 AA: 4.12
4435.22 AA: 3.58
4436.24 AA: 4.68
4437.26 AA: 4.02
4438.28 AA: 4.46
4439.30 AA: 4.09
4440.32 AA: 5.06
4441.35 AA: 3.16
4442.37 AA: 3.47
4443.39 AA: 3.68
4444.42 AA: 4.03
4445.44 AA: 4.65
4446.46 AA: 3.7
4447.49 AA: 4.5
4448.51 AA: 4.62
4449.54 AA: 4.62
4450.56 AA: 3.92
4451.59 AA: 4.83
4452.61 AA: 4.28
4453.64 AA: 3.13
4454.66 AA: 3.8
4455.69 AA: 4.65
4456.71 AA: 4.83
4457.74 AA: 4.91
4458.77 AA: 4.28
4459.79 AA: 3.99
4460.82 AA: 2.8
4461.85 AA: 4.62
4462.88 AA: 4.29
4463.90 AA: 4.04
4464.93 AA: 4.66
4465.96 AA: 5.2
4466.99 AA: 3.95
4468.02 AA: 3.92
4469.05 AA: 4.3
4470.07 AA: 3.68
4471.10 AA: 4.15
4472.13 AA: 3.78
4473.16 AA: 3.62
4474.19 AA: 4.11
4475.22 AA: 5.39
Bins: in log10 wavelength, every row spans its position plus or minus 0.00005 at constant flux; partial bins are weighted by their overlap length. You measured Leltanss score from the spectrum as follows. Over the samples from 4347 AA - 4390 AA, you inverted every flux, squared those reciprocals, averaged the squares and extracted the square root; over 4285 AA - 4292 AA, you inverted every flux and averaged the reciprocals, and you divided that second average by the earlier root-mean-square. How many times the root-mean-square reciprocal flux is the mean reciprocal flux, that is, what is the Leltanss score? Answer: 1.18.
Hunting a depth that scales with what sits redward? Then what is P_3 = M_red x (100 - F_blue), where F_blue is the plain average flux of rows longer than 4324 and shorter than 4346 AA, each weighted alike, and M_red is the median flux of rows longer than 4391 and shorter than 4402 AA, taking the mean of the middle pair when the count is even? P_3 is 383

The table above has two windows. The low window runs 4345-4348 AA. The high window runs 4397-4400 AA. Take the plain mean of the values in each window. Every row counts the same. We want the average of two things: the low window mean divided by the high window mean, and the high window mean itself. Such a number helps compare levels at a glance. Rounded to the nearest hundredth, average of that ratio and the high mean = 2.59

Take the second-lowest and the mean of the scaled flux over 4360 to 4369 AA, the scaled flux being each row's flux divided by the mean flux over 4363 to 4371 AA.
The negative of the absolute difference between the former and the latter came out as -0.10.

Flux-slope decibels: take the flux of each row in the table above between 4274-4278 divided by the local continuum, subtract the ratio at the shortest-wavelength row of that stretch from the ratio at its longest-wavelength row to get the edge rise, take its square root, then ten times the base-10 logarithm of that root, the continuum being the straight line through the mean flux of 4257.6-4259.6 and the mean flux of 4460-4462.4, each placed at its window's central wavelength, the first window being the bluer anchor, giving -1.7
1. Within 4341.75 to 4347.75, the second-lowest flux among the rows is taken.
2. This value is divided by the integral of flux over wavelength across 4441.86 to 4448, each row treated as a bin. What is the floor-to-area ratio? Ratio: 0.1521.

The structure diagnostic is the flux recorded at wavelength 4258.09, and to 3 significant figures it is 2.94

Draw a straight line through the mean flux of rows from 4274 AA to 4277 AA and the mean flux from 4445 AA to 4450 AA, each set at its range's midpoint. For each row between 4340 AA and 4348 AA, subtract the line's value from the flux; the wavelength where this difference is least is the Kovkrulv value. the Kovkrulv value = 4341.25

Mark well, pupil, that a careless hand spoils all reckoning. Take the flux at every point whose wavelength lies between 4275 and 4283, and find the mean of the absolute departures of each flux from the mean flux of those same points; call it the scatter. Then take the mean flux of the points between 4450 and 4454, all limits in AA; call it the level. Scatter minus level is -3.6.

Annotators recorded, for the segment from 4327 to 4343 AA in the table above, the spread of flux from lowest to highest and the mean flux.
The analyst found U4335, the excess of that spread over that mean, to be -1.9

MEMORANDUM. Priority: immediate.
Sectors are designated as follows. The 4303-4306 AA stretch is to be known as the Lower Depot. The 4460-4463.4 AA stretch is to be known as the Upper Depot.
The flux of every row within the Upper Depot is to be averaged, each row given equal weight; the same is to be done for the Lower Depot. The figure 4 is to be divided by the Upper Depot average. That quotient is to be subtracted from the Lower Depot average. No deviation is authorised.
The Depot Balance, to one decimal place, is 1.3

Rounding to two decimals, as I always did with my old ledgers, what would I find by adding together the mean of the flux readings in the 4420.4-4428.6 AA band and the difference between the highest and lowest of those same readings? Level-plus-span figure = 4.95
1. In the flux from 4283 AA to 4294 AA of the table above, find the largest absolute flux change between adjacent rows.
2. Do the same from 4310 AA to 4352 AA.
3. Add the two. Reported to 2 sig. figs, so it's 4.0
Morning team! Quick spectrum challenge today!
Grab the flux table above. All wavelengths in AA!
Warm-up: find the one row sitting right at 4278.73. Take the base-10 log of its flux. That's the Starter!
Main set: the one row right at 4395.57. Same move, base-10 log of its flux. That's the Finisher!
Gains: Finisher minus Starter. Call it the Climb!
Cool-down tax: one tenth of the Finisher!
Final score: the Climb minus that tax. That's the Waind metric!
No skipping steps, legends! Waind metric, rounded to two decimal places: -0.06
